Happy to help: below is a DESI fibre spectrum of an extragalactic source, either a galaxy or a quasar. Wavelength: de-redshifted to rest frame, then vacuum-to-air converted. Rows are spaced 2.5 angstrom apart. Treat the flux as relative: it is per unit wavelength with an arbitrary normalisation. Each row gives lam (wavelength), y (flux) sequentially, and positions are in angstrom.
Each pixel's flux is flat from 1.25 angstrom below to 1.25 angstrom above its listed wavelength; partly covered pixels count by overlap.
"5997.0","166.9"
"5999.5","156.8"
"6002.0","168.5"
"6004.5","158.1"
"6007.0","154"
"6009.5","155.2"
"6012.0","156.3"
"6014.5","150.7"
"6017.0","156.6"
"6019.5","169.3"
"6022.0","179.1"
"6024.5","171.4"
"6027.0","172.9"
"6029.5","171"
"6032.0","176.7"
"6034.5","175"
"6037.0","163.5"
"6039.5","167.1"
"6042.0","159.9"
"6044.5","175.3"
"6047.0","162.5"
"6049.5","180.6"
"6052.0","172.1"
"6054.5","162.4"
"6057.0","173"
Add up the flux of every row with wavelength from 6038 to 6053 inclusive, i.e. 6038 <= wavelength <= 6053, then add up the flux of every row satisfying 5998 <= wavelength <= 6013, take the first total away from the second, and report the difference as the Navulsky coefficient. -69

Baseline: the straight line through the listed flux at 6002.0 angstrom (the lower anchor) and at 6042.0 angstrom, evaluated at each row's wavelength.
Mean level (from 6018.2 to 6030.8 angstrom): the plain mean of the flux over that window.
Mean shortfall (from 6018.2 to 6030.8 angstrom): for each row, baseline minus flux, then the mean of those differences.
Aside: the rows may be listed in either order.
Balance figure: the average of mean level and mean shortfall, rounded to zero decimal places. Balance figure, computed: 82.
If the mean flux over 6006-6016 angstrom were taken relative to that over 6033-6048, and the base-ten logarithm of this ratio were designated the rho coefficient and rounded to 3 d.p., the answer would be -0.036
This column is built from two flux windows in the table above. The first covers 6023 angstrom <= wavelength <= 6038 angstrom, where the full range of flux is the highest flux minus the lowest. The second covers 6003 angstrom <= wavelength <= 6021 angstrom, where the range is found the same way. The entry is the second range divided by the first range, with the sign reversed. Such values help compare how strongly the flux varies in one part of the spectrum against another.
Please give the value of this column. -1.4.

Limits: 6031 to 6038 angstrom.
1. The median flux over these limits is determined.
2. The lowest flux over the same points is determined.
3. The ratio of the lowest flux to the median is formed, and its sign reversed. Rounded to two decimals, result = -0.93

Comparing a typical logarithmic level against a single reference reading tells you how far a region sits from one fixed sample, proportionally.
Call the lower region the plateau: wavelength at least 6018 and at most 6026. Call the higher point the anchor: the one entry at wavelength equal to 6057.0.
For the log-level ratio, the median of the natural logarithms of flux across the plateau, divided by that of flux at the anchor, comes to 1.00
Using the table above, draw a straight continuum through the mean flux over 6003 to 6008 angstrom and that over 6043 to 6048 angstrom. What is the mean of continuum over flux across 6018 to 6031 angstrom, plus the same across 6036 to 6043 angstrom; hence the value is 1.96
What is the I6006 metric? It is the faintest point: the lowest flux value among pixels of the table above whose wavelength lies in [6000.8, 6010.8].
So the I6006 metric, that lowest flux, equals 154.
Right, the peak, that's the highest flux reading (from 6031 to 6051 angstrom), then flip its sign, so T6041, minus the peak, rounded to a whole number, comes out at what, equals -181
